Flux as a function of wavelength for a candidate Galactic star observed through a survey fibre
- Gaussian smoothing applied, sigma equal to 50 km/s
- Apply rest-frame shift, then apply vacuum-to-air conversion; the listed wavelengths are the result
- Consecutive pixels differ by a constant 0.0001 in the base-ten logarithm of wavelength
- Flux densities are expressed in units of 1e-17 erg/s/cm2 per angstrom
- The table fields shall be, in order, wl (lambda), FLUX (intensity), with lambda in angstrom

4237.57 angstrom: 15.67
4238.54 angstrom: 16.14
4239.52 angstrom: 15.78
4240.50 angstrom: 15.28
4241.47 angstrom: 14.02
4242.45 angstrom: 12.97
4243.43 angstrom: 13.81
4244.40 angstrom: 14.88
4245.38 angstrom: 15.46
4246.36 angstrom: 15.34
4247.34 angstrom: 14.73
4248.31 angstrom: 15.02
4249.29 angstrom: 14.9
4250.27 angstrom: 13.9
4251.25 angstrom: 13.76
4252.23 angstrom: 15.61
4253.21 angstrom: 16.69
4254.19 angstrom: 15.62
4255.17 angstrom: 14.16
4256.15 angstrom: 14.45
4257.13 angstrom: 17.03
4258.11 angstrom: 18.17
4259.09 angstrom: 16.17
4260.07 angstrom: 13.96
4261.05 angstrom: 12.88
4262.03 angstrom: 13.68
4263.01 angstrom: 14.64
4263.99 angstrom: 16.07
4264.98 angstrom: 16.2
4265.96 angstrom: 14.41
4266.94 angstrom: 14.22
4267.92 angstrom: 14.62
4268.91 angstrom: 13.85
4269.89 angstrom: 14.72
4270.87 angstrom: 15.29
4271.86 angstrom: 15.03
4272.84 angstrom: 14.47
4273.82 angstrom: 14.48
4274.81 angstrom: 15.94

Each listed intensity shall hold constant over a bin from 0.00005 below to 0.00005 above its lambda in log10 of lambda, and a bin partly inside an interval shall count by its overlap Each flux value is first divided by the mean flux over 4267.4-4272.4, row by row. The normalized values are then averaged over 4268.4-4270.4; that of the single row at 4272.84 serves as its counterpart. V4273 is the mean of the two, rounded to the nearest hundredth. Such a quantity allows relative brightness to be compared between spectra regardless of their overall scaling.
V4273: 0.98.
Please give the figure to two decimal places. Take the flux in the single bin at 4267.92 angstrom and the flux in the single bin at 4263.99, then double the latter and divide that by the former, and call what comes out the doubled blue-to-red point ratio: 2.20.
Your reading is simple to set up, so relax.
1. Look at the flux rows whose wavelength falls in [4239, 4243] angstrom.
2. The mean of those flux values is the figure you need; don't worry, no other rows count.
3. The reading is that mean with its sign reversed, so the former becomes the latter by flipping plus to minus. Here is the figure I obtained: -14.5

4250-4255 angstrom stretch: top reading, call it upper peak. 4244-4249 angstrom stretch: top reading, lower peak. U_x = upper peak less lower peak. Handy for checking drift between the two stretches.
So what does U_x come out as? 1.2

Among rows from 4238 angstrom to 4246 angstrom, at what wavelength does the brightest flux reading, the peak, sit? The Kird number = 4238.54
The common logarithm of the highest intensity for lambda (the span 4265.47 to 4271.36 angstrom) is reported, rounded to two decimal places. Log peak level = 1.18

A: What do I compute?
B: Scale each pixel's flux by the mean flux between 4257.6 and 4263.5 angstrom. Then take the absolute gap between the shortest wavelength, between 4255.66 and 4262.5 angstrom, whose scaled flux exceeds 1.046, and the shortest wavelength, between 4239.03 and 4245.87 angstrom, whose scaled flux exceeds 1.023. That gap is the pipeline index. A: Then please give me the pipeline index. 17.6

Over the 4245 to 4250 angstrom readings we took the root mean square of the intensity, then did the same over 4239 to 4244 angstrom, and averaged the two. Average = 14.8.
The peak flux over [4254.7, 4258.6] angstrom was 18.17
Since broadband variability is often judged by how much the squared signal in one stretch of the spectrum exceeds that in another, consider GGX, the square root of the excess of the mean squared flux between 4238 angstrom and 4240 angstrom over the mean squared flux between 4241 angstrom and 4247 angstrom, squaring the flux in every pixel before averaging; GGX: 7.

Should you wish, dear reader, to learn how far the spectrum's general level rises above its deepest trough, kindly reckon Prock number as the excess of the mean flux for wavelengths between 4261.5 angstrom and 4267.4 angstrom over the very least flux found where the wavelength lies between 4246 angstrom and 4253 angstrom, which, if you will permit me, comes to 1.1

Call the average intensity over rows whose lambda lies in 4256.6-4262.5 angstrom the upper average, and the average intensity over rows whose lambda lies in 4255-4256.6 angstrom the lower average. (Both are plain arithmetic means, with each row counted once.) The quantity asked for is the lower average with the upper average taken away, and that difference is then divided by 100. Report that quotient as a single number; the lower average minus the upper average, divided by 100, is -0.010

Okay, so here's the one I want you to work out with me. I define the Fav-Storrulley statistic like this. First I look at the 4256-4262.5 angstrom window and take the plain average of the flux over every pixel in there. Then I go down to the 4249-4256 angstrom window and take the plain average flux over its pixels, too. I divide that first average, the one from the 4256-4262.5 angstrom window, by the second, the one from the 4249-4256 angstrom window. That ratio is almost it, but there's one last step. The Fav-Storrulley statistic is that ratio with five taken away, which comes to -3.98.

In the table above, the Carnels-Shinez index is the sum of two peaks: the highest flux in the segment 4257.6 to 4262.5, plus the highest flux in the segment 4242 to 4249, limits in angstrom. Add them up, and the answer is 33.6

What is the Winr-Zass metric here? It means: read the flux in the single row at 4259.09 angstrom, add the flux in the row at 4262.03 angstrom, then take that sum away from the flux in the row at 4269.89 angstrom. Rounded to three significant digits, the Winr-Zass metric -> -15.1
